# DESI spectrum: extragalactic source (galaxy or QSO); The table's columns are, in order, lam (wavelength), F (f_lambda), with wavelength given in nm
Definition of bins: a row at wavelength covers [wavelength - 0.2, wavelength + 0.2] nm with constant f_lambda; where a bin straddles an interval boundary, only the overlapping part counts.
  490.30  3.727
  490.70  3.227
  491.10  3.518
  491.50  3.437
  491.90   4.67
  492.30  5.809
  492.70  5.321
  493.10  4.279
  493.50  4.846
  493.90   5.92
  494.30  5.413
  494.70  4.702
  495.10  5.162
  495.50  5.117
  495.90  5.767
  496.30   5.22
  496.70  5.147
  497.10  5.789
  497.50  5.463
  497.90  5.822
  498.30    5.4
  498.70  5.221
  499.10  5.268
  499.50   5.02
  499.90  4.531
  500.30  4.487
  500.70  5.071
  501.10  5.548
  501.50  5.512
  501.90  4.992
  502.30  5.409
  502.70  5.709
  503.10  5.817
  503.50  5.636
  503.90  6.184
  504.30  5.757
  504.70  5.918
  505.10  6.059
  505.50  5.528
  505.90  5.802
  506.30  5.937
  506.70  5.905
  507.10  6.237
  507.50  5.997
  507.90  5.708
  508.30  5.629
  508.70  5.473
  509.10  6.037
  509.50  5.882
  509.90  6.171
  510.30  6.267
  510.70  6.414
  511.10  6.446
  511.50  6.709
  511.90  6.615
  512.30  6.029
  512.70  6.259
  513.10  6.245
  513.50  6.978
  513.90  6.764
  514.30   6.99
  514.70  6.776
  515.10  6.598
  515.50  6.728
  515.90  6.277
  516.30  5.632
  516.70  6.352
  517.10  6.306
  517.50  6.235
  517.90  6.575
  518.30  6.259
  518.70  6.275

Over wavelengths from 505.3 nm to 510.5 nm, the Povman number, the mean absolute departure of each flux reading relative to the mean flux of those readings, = 0.20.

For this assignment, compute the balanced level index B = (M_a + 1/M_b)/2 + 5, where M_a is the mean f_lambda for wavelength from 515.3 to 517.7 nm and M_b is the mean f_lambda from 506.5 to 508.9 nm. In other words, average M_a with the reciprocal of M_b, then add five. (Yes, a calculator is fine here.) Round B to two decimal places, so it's 8.21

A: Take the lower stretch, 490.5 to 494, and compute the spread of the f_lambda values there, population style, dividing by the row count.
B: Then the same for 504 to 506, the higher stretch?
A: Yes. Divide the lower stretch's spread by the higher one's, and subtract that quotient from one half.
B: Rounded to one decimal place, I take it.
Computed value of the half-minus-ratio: -4.9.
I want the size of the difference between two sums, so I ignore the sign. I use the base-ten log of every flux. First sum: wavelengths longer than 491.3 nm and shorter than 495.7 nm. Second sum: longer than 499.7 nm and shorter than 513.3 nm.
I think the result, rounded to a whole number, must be 18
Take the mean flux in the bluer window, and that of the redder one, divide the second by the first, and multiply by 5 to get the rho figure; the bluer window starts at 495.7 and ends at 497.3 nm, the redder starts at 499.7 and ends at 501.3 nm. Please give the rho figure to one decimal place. 4.5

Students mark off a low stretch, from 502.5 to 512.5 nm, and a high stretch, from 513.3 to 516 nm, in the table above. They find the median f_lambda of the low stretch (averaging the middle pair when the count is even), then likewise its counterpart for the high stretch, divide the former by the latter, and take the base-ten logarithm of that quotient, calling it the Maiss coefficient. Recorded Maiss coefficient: -0.057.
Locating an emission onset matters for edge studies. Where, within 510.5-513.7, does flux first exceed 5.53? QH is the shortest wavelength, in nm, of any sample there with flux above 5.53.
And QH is 510.70 nm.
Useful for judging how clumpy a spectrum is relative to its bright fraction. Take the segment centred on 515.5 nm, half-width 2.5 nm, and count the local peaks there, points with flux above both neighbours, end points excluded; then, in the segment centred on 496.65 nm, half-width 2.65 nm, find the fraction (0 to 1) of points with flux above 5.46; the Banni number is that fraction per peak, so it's 0.08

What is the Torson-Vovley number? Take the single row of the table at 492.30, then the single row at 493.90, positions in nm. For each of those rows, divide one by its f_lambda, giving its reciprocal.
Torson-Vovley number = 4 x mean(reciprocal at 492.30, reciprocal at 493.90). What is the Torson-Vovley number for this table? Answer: 0.682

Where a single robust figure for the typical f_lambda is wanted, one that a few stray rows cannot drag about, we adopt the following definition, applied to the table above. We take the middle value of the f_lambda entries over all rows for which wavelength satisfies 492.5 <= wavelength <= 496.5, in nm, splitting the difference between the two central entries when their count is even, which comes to 5.19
